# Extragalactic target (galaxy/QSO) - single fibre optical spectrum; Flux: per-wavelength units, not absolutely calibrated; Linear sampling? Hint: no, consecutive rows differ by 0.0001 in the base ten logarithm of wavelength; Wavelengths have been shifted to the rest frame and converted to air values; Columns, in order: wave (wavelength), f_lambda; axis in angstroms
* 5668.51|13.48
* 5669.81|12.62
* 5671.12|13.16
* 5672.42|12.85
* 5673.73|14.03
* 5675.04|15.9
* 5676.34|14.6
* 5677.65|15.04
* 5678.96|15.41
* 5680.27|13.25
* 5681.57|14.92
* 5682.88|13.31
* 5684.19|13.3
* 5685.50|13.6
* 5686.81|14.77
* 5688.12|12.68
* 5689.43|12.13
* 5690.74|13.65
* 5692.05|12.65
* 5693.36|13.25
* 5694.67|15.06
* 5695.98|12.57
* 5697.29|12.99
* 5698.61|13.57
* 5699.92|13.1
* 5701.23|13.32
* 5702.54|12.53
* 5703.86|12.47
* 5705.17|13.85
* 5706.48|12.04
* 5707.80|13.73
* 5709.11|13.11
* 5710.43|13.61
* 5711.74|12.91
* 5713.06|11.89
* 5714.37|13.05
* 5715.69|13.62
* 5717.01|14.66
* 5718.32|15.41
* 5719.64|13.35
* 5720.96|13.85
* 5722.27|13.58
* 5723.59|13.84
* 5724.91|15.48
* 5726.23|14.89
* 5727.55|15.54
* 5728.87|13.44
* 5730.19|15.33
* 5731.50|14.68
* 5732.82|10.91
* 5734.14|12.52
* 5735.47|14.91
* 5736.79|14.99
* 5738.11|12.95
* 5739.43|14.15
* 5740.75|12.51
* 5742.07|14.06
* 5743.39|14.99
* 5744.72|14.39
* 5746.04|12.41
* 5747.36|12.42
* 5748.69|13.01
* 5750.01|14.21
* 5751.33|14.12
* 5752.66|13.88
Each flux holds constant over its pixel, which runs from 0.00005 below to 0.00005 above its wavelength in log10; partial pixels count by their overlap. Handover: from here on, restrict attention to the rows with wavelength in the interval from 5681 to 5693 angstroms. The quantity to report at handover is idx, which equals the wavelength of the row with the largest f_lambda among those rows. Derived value 5681.57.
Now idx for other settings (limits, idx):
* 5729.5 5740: 5730.19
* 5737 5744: 5743.39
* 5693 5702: 5694.67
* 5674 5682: 5675.04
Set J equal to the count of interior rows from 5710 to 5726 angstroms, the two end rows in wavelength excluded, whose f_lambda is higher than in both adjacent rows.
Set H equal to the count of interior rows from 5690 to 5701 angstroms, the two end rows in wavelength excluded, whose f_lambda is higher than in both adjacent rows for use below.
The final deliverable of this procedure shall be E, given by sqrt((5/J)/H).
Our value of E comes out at 1.1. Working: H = 2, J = 2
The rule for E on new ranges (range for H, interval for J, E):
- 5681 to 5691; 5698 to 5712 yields 1.1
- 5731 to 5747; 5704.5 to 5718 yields 0.9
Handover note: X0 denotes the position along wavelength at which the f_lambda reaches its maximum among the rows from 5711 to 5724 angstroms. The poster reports 5718.32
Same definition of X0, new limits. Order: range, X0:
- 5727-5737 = 5727.55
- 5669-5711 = 5675.04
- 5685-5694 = 5686.81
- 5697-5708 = 5705.17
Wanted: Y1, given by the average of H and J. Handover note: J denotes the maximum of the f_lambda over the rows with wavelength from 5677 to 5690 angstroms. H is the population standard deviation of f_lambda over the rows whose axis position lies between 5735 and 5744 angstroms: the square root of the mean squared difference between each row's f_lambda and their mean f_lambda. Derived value 8.17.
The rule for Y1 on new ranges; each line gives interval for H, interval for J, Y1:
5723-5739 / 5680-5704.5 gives 8.21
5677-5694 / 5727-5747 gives 8.26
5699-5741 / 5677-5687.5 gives 8.27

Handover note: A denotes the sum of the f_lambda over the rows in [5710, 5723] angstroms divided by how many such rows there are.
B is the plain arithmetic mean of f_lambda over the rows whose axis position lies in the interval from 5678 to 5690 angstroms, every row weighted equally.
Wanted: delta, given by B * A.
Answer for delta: 186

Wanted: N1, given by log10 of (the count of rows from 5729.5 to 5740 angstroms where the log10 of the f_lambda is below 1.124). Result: 0.5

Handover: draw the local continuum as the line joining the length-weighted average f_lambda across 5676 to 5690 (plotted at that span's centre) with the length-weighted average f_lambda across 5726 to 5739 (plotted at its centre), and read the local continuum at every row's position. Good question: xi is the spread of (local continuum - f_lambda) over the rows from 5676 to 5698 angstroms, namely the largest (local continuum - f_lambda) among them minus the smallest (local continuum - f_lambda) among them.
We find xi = 3.3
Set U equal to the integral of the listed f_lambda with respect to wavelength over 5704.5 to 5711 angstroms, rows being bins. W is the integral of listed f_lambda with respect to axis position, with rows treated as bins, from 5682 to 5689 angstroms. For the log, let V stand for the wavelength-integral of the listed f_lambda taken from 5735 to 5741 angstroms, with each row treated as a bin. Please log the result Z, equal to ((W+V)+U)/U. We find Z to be 3.07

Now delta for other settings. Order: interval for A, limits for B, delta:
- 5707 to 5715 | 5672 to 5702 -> 179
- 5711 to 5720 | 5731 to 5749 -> 183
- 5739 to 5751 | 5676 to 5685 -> 194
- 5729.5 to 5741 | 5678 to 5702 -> 185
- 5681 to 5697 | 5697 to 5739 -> 184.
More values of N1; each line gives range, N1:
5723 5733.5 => 0.0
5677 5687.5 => 0.3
